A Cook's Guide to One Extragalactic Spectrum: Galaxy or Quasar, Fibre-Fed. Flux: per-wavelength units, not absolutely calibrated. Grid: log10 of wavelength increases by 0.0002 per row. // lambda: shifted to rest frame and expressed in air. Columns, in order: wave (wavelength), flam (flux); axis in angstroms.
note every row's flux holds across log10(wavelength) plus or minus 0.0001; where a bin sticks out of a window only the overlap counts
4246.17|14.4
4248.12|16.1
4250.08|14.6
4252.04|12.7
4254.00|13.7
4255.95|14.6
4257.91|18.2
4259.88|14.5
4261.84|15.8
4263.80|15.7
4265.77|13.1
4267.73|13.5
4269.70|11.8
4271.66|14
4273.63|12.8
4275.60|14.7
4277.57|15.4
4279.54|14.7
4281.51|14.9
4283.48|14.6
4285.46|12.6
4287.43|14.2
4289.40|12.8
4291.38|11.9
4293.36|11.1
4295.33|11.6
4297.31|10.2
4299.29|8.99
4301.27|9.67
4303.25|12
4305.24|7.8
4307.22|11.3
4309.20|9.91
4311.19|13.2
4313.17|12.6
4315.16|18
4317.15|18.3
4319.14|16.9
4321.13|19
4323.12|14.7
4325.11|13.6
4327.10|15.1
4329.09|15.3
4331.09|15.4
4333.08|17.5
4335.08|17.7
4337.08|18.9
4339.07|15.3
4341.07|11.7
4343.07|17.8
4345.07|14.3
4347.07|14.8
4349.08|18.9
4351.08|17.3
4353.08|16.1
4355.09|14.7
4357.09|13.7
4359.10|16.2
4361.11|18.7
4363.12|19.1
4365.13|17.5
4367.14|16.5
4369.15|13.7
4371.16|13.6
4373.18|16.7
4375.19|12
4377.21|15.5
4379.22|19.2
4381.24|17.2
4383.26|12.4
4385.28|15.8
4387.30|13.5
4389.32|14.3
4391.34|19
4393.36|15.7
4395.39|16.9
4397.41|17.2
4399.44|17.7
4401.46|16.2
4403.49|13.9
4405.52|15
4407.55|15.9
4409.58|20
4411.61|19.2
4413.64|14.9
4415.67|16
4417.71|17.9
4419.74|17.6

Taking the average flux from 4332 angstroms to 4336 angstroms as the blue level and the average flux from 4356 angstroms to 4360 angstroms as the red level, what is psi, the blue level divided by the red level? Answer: 1.18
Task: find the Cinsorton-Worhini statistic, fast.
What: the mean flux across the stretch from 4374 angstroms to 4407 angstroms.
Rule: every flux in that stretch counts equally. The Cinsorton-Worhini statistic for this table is 15.7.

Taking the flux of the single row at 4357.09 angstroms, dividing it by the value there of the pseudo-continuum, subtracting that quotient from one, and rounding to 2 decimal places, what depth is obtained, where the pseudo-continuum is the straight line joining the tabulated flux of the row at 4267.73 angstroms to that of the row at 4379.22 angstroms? 0.24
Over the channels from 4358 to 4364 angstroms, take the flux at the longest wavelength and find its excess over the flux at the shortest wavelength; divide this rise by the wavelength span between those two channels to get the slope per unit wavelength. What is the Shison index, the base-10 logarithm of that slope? -0.1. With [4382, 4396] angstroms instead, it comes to -0.4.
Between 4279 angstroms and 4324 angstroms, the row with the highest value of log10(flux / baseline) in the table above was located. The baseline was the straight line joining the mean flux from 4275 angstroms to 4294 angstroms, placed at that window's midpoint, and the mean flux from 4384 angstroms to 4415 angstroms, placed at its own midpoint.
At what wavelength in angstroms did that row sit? 4321.13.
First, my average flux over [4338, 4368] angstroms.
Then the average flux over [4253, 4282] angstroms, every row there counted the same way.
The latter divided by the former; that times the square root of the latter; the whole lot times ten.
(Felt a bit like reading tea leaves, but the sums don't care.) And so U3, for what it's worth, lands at 34.1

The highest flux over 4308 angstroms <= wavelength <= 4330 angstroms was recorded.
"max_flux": 19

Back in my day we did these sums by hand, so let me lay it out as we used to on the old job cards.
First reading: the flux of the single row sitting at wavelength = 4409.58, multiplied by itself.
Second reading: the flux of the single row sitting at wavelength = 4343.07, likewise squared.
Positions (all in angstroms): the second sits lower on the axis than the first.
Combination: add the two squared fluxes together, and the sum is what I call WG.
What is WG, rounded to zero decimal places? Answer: 717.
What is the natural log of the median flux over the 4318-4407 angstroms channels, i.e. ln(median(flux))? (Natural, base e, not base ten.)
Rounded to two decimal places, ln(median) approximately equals 2.77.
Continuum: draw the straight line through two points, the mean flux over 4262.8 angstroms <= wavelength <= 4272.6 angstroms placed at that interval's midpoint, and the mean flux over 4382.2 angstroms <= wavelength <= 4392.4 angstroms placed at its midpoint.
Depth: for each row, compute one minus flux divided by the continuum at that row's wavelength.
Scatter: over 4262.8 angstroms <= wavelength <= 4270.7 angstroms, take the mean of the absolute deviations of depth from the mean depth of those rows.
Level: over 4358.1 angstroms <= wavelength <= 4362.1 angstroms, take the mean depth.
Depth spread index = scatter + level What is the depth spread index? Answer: -0.11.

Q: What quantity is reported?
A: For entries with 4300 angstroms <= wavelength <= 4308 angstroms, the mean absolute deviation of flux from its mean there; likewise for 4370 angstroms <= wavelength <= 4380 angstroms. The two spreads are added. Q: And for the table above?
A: 3.5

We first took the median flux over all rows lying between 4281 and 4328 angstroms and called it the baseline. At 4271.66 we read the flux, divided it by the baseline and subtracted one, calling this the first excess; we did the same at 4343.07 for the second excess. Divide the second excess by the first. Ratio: 4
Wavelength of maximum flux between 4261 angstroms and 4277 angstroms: 4261.84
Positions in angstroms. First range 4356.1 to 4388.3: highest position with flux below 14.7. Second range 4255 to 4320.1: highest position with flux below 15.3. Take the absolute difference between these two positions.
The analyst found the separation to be 74.1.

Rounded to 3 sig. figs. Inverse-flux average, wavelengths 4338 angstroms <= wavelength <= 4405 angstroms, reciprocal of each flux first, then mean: 0.0642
